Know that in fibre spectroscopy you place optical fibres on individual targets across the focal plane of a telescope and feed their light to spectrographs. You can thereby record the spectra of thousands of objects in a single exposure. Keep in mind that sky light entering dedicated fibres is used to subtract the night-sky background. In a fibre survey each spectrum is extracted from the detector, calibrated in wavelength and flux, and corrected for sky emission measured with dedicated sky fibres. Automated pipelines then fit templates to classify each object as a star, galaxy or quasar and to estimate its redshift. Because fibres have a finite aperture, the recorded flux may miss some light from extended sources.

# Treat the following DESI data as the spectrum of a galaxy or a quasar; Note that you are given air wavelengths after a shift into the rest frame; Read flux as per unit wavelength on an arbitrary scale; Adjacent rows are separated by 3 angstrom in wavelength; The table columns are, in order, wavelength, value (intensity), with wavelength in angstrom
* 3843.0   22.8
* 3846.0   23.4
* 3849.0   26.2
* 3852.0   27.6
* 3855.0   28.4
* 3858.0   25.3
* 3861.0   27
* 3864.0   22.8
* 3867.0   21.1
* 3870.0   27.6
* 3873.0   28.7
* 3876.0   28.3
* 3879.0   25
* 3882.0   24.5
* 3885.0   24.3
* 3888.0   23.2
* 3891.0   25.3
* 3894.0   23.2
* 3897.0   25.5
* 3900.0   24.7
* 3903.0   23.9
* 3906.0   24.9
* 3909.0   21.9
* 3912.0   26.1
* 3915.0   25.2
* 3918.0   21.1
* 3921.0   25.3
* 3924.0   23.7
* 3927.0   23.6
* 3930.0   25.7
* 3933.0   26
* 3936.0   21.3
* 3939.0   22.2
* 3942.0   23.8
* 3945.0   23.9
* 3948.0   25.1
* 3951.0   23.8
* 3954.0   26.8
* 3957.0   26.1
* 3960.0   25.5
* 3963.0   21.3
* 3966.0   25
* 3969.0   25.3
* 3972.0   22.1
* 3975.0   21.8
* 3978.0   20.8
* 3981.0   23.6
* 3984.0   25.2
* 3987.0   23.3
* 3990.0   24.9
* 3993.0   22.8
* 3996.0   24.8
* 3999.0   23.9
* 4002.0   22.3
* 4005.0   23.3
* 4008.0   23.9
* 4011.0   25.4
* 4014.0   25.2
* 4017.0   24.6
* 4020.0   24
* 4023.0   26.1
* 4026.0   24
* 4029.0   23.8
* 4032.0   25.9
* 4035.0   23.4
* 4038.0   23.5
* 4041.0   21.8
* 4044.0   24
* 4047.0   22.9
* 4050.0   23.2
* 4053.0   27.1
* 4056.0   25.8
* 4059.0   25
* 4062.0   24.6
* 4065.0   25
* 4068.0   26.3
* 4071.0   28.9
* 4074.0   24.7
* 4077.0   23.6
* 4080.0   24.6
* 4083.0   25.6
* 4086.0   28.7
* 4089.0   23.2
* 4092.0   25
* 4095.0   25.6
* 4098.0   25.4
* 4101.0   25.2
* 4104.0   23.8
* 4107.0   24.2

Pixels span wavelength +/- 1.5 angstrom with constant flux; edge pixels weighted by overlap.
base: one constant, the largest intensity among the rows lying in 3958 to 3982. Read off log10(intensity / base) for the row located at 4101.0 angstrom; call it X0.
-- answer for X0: -0.01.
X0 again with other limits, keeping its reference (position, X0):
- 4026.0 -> -0.03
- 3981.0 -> -0.03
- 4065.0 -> -0.01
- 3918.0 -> -0.08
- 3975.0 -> -0.07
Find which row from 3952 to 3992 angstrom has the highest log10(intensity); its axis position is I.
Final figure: 3954.0 angstrom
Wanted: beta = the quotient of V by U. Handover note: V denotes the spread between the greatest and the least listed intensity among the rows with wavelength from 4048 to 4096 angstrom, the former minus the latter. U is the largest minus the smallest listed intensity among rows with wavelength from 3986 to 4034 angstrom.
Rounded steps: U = 3.8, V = 5.7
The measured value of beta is 1.5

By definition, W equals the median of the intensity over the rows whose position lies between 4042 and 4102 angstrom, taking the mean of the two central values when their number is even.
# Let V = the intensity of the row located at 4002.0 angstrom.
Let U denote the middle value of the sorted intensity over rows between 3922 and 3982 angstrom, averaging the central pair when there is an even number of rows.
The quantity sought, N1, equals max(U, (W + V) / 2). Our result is 23.8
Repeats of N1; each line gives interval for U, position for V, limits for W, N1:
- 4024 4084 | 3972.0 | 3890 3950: 24.6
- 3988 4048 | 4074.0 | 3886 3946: 24.3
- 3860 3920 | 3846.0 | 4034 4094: 24.8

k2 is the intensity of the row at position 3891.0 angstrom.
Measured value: 25.3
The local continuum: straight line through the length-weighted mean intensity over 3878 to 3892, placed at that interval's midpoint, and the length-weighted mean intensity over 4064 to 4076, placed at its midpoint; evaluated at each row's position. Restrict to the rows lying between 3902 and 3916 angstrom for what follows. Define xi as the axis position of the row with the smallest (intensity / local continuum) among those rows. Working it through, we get 3909.0 angstrom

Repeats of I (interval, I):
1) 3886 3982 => 3954.0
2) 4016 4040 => 4023.0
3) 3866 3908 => 3873.0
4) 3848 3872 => 3855.0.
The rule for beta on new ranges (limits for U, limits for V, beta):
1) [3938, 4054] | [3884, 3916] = 0.7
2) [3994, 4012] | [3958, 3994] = 1.5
